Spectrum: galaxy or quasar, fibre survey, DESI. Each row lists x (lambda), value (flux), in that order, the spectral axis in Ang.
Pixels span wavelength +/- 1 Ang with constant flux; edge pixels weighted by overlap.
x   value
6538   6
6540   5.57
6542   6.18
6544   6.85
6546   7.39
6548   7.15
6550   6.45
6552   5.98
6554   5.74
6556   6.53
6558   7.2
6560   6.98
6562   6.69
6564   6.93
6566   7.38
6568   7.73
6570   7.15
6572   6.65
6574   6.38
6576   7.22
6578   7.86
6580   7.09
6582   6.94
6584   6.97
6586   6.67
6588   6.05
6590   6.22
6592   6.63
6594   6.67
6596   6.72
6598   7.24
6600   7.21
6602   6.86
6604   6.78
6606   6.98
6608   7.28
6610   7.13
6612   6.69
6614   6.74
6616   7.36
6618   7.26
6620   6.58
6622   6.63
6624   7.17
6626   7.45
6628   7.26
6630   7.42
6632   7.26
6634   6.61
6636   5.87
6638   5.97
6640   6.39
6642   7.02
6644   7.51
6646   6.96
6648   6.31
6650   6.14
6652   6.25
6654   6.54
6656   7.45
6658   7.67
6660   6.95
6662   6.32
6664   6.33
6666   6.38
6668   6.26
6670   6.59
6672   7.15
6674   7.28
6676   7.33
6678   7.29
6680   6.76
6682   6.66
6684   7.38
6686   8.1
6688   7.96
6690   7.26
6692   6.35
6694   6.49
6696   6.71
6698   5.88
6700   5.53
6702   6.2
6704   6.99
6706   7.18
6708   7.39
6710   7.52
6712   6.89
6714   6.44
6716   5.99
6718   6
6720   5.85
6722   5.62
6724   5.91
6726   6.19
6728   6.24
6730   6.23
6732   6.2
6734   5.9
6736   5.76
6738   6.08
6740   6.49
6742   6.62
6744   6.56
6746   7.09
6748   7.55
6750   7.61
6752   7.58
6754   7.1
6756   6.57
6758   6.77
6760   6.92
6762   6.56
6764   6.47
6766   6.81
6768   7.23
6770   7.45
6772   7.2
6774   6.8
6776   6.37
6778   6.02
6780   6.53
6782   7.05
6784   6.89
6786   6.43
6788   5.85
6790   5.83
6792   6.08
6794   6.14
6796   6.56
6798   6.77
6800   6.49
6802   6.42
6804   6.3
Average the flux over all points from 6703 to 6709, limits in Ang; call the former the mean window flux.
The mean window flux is 7.19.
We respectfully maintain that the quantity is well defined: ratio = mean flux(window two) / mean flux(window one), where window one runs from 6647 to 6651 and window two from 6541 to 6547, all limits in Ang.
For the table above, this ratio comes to 1.09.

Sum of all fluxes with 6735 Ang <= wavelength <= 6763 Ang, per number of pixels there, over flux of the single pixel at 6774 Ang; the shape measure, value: 1.00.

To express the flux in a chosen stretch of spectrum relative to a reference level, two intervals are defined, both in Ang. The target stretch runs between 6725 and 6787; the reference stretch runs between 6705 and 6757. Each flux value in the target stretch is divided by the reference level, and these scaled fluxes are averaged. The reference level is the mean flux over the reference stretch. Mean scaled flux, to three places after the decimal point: 1.019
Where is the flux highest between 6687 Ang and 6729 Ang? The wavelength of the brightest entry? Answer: 6688 Ang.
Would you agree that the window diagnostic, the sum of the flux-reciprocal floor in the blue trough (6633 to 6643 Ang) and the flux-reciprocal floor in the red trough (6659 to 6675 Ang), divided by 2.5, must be 0.112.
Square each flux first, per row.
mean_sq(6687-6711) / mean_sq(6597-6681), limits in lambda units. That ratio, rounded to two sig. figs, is 0.98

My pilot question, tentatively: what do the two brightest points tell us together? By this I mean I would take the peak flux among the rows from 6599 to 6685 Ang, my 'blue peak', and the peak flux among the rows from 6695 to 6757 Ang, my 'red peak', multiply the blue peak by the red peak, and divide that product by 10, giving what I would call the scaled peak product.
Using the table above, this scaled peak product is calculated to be 5.8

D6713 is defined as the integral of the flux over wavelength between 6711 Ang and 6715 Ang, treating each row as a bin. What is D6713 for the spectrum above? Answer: 27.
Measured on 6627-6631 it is 29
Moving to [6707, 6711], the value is 30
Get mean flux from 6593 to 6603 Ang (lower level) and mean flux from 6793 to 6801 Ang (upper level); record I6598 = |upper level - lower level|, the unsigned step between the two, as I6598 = 0.45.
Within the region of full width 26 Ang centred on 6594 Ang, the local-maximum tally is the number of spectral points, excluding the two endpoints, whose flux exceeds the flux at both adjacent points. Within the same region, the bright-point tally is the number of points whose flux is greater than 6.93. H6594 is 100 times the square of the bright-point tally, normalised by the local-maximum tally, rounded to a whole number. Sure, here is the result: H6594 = 1250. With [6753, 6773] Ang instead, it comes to 800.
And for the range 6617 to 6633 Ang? 1800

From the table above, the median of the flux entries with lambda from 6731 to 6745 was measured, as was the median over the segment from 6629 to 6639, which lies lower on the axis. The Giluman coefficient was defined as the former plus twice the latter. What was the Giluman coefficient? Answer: 19.4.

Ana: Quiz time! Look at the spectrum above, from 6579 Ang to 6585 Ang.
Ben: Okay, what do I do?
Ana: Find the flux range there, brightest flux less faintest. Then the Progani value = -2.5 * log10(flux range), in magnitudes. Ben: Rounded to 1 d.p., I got 2.1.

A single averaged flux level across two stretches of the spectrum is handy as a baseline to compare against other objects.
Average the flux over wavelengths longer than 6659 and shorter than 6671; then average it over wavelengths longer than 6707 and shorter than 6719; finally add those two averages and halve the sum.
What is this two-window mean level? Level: 6.59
